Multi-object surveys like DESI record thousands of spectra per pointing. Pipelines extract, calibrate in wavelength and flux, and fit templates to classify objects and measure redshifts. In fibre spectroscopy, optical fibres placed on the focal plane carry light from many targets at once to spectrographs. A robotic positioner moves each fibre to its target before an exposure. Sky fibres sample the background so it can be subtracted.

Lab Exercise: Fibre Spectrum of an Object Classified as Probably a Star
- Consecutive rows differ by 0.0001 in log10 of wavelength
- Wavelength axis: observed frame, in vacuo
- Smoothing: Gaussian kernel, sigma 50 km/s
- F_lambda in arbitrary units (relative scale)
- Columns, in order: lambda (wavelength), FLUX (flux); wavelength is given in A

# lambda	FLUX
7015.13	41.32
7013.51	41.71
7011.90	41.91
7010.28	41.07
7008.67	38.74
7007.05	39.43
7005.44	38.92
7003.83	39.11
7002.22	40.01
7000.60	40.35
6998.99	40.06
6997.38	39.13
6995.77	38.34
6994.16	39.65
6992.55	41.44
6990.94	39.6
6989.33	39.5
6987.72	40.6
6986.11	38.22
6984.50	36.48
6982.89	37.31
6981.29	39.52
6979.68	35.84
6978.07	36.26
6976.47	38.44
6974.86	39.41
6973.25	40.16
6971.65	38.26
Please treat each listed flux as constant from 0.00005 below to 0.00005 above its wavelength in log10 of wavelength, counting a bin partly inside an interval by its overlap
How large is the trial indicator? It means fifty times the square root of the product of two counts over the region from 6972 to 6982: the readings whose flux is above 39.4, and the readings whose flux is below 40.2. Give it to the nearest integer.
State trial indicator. 212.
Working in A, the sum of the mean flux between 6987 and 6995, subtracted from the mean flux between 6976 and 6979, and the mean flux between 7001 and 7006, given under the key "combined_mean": 36.5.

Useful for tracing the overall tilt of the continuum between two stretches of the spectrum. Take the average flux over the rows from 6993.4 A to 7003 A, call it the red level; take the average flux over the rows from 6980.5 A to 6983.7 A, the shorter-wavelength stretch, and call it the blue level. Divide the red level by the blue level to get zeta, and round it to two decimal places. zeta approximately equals 1.03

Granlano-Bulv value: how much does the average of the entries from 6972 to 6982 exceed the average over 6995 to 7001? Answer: -1.2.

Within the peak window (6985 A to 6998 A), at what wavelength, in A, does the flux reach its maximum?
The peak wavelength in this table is 6992.55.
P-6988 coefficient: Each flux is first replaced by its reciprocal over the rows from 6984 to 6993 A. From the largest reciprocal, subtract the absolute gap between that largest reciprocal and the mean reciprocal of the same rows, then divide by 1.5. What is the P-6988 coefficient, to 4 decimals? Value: 0.0170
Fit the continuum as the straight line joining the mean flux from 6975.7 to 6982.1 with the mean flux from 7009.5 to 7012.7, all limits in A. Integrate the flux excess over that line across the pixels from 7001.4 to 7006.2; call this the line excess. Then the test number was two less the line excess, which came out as 8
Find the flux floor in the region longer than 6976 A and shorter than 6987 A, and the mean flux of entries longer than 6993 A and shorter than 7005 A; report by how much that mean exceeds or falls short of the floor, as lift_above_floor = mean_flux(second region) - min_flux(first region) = 3.7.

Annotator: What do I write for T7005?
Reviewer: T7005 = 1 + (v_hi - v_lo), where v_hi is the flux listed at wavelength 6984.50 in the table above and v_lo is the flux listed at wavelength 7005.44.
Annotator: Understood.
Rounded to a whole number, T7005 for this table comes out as -1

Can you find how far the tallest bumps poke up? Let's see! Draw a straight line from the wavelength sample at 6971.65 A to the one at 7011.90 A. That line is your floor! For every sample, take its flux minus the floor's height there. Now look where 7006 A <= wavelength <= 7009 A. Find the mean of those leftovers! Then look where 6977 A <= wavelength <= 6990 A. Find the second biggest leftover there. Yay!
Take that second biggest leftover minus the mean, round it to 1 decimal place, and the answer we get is 2.8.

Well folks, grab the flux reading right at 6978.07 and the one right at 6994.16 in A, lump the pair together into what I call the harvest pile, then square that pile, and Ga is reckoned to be 5762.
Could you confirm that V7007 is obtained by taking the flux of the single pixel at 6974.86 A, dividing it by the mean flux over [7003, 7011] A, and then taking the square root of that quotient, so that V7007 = 0.999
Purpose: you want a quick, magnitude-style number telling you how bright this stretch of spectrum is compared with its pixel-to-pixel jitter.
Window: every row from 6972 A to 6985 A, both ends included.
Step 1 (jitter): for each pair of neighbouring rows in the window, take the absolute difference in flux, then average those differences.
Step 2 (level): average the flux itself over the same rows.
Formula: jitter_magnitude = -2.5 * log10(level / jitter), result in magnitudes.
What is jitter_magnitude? -3.5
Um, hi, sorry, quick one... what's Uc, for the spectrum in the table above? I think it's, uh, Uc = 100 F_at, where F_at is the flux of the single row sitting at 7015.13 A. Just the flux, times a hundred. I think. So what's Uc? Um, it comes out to 4132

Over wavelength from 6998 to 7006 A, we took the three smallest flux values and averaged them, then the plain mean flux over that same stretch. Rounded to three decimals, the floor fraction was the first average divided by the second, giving 0.991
